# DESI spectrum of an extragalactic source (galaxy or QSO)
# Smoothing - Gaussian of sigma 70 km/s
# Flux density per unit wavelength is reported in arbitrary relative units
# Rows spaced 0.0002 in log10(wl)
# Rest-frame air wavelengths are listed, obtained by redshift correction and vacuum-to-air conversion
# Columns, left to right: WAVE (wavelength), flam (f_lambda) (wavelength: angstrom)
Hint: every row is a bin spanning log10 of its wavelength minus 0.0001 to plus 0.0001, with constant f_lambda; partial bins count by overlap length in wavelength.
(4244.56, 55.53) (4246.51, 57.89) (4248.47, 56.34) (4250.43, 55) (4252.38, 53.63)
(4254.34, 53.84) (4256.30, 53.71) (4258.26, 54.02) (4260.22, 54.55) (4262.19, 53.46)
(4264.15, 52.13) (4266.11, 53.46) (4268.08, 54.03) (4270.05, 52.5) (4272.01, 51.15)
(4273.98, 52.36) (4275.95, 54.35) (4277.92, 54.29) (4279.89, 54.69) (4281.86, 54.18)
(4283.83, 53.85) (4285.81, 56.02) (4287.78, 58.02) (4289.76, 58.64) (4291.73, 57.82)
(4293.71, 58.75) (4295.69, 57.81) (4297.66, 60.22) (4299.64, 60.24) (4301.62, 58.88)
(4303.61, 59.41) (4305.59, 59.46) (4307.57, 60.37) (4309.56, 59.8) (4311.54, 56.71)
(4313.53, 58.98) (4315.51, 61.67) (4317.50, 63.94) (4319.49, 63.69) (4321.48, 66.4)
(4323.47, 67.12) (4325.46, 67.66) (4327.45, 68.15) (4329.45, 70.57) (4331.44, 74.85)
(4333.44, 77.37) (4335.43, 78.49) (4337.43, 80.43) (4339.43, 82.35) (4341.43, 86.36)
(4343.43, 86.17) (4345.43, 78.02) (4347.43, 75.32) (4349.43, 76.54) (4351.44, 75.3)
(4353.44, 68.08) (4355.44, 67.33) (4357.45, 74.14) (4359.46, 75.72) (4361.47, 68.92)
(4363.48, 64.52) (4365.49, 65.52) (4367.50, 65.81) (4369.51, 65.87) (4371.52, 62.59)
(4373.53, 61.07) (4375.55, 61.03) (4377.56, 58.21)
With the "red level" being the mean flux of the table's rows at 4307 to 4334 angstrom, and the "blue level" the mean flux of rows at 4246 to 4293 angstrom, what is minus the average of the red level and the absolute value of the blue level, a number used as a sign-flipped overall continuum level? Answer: -60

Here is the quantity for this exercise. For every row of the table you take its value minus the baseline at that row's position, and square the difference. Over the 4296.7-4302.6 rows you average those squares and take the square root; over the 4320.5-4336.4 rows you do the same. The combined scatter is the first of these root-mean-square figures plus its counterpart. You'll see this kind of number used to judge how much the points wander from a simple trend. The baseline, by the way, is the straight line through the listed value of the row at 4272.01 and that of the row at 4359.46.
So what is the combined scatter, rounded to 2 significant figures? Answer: 6.8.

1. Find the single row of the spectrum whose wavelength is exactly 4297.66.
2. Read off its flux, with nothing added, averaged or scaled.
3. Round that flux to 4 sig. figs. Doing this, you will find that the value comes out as 60.22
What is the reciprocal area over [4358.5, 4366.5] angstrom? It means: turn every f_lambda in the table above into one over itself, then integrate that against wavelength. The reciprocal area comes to 0.12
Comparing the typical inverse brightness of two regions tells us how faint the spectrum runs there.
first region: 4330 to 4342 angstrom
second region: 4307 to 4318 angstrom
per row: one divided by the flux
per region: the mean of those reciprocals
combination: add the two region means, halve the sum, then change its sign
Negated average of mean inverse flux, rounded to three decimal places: -0.015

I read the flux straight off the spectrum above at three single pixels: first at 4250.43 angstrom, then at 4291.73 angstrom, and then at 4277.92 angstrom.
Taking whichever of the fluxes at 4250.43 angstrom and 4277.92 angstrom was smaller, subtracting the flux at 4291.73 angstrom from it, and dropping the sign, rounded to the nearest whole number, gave 4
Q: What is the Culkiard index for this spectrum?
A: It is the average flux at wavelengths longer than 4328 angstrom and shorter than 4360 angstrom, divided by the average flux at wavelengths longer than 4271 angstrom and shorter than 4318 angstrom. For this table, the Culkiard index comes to 1.33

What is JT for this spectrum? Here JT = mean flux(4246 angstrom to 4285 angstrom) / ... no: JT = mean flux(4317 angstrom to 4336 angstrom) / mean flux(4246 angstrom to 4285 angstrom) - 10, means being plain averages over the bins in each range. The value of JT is -8.71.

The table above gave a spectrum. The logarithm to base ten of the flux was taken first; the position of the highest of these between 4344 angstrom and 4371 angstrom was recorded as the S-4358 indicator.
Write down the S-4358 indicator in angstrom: 4345.43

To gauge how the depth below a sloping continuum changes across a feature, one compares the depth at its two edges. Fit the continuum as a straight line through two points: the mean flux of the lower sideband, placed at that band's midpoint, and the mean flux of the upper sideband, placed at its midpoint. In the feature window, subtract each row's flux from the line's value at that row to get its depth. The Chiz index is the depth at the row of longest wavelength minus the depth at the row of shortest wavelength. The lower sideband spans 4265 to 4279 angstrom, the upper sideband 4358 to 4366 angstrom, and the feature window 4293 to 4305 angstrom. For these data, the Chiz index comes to 1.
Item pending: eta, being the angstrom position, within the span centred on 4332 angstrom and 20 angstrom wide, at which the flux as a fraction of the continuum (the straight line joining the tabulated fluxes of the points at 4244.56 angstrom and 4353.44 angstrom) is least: 4323.47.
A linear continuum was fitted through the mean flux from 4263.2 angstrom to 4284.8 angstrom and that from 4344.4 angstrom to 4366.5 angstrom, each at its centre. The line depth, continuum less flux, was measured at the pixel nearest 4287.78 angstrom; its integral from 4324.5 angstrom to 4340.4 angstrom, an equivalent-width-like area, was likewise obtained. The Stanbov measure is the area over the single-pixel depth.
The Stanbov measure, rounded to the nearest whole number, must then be 87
